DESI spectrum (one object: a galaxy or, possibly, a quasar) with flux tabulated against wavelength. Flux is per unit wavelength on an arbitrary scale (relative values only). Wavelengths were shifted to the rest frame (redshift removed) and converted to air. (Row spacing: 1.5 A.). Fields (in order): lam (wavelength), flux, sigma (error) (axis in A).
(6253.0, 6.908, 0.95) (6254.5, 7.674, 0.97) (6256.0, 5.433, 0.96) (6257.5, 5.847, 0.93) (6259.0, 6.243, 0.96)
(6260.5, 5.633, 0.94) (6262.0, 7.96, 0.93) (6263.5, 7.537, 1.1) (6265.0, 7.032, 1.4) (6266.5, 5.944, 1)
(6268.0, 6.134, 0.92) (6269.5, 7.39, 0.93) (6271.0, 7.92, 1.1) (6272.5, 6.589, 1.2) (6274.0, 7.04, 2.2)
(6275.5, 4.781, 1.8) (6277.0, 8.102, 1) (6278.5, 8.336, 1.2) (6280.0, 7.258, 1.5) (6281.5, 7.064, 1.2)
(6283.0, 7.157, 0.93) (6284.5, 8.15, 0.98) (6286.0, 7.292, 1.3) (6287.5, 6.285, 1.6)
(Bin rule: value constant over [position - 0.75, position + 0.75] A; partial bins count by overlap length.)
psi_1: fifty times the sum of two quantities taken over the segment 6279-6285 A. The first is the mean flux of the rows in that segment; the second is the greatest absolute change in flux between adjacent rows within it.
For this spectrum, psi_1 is 420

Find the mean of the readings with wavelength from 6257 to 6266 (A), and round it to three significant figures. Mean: 6.71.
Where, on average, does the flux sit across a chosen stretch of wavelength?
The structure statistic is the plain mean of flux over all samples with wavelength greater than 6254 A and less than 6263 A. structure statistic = 6.5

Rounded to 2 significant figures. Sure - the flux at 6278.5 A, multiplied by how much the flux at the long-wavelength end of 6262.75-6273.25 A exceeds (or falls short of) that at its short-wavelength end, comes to -7.9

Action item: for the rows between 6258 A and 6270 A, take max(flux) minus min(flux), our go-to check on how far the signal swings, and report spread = 2.3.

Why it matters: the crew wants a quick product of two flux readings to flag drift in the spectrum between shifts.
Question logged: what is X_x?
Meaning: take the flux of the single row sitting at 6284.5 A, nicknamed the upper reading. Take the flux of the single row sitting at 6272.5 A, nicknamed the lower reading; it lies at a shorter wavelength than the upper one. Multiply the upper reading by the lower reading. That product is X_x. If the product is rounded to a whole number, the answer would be 54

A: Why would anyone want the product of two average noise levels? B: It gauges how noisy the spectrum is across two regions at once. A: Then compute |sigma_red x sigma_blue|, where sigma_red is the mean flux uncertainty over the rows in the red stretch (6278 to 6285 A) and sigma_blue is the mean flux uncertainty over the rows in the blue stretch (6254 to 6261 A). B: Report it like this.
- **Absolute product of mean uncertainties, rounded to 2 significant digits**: 1.1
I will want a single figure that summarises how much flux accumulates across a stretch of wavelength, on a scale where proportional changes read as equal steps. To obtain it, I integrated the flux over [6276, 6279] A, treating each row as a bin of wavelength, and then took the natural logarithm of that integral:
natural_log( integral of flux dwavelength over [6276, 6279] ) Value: 3.2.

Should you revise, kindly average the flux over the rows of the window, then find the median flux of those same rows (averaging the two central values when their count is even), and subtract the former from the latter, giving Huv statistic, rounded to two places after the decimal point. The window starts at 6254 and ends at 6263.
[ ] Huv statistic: -0.42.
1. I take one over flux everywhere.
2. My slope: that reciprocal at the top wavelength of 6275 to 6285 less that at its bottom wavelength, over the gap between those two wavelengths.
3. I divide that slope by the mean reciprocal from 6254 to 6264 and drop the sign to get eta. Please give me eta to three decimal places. 0.062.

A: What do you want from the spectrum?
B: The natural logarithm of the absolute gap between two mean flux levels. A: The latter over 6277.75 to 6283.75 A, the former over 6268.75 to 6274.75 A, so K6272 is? -1.5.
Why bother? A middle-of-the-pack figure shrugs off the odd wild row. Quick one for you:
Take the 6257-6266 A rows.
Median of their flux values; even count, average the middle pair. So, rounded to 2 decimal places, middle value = 6.64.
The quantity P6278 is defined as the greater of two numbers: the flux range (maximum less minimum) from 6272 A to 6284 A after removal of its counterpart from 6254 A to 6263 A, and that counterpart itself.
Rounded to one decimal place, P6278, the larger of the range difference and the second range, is 2.5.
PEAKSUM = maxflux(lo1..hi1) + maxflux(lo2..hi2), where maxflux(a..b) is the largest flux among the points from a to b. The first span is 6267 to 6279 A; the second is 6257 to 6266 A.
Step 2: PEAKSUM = 16.3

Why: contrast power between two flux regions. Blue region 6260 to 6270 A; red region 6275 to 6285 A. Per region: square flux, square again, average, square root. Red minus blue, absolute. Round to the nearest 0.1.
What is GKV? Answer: 7.7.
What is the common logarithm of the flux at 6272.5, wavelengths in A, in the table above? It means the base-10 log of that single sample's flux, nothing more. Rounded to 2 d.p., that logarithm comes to 0.82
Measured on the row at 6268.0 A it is 0.79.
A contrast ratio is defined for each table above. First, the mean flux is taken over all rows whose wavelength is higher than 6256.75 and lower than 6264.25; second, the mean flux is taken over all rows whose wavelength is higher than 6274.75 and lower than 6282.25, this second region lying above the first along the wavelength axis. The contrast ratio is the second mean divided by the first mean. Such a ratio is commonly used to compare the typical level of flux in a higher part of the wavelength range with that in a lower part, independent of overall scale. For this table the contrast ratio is 1.07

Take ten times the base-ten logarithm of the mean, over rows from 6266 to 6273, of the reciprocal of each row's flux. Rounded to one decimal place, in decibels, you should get -8.3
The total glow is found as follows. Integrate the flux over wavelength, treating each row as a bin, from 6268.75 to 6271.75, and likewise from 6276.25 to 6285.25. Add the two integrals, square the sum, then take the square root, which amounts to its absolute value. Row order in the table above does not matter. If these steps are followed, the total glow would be 92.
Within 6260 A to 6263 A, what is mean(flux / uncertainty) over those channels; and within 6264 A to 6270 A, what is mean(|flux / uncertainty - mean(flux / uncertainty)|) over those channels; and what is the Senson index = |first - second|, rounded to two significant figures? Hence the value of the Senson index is 6.4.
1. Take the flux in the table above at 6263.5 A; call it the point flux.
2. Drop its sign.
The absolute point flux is 7.5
